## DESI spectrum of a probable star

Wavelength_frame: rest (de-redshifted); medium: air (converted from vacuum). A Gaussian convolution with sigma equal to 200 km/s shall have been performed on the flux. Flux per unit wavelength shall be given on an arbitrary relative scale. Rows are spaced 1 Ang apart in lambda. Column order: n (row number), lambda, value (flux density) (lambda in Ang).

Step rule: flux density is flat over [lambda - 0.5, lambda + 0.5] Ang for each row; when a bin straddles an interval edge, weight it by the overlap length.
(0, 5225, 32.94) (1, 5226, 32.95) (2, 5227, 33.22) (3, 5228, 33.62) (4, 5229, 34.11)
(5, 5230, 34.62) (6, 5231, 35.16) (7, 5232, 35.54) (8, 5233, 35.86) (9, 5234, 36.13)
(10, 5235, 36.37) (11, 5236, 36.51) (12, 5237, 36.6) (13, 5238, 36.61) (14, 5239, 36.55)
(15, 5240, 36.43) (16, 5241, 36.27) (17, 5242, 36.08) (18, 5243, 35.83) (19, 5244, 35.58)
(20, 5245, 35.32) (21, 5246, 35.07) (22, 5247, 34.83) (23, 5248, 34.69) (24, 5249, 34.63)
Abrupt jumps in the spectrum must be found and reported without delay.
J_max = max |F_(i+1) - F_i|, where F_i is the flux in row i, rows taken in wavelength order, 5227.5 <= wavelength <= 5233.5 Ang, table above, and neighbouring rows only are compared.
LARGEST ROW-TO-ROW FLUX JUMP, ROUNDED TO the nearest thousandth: 0.540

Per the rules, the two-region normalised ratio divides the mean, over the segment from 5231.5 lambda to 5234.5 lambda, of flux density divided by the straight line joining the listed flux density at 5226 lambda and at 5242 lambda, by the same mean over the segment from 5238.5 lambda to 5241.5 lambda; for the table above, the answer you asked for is 1.02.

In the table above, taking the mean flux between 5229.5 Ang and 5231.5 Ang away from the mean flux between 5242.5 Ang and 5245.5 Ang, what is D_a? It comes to 0.7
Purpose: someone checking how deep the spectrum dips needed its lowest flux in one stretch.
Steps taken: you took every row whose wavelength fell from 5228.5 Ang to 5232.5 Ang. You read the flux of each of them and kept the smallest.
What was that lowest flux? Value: 34.11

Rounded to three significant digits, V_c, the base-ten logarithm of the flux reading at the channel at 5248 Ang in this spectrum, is 1.54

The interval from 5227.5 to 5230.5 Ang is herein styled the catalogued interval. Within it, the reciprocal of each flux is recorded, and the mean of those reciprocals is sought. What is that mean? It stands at 0.0293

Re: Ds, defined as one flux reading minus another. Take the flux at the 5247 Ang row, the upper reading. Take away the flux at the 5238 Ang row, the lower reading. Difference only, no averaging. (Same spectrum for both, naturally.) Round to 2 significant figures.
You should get -1.8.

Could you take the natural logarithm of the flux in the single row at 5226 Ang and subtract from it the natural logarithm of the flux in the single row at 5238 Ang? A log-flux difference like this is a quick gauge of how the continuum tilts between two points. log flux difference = -0.11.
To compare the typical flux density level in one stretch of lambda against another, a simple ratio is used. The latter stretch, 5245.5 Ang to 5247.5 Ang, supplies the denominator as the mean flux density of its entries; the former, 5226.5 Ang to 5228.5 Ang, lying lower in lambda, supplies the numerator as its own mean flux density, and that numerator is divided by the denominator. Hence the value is 0.96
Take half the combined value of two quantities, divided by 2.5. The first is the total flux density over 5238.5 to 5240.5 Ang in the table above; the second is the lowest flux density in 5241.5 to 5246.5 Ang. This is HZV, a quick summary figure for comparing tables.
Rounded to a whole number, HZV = 22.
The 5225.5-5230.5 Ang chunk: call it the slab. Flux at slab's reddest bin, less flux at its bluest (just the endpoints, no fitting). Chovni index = 1.7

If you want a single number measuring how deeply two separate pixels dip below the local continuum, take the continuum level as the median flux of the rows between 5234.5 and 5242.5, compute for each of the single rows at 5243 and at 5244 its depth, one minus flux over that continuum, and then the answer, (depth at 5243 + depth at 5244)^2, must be 0.0018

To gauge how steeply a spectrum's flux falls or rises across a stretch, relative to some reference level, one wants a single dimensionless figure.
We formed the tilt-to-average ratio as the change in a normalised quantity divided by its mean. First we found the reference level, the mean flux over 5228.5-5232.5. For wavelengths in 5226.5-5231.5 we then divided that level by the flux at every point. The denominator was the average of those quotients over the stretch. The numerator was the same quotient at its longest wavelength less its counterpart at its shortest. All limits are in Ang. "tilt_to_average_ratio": -0.057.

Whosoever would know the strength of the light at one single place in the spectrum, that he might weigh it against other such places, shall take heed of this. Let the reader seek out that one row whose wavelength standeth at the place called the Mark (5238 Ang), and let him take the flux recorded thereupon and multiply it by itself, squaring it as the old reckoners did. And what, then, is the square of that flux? 1340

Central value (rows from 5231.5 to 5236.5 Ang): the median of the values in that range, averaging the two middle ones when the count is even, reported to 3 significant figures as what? 36.1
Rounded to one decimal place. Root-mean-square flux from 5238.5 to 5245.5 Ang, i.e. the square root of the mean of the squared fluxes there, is 36.0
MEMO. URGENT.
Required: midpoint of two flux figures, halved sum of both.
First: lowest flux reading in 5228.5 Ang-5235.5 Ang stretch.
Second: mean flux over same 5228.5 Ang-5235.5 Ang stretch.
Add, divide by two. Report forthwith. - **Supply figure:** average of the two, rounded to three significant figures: 34.8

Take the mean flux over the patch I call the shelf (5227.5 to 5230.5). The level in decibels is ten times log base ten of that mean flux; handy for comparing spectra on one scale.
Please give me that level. 15.3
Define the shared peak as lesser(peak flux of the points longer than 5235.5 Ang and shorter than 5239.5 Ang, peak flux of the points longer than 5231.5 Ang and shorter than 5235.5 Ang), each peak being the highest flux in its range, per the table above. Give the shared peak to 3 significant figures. 36.4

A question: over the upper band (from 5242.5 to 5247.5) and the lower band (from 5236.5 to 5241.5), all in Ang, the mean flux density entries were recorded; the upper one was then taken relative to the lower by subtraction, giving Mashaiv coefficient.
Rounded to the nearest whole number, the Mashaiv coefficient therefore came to -1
